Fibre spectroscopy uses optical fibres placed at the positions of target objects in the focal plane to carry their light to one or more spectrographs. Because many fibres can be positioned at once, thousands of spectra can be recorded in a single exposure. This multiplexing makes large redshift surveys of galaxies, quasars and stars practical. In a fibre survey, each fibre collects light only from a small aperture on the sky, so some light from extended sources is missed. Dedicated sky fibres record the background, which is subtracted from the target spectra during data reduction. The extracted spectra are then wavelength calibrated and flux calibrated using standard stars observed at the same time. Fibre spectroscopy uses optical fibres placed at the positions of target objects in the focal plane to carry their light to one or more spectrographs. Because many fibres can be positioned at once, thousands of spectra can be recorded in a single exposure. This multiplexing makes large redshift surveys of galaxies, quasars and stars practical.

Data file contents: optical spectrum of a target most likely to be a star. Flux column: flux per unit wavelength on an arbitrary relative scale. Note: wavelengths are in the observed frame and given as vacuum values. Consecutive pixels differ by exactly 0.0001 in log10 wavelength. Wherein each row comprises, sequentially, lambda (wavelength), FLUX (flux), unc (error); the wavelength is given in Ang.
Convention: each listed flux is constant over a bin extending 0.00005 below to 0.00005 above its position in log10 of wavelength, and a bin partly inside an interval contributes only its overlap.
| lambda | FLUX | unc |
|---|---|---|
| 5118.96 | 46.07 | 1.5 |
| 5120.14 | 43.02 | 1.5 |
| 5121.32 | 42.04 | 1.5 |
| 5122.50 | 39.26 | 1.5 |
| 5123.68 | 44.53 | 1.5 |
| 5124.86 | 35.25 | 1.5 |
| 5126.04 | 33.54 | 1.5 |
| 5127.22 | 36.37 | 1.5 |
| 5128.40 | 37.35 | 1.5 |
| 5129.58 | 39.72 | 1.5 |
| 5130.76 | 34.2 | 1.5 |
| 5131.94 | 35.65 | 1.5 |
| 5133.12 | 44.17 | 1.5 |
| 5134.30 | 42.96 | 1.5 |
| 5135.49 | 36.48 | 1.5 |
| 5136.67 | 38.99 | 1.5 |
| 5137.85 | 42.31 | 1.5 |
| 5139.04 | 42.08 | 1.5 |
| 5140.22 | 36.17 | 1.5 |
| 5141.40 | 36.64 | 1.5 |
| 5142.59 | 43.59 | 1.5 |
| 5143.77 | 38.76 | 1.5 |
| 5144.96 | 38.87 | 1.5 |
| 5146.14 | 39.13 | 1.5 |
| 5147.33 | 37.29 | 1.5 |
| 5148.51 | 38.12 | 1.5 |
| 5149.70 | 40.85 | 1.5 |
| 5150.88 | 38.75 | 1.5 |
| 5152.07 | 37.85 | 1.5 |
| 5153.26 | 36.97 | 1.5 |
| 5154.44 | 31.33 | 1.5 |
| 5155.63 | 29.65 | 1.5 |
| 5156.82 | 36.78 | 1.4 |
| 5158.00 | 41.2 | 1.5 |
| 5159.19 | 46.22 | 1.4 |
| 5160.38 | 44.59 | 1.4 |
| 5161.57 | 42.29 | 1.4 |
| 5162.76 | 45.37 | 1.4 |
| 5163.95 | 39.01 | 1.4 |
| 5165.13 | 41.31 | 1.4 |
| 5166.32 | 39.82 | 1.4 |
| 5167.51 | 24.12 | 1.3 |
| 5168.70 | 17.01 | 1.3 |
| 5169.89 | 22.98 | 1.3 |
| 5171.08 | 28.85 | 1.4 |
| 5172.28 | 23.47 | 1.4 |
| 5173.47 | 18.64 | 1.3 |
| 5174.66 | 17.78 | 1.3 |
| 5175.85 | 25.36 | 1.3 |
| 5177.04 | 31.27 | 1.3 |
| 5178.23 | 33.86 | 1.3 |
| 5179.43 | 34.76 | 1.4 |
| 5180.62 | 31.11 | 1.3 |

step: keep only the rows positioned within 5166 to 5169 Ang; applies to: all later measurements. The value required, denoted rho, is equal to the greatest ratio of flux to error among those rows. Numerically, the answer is 28.4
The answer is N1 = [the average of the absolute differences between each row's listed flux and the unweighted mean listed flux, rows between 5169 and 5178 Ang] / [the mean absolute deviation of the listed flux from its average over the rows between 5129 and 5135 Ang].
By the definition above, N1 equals 1.1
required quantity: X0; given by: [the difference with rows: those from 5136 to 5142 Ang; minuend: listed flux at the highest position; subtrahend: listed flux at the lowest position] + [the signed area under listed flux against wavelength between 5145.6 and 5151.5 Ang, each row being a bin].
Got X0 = 227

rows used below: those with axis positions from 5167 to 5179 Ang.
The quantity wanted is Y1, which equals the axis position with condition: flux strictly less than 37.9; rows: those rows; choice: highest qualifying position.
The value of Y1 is 5178.23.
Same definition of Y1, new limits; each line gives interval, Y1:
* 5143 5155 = 5154.44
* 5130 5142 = 5141.40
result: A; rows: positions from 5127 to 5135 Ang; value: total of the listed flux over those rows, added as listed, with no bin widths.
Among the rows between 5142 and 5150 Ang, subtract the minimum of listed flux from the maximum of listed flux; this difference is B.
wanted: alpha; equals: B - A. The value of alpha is -264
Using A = 270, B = 6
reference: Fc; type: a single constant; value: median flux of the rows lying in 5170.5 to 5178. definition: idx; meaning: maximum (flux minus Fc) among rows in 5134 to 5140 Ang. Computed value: 19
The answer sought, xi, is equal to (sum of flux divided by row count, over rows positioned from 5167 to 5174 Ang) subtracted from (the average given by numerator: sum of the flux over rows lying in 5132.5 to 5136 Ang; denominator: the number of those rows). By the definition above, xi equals 19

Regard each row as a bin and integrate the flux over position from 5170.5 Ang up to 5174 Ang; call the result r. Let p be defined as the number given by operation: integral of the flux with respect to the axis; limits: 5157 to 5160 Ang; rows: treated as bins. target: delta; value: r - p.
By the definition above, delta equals -46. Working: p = 129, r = 83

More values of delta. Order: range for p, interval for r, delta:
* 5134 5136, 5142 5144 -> 5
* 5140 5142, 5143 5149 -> 159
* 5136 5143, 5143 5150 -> -7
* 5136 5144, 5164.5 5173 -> -79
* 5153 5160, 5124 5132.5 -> 48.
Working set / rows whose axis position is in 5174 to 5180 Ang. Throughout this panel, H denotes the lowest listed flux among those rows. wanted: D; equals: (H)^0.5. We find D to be 4.2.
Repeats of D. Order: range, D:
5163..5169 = 4.1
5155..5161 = 5.4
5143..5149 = 6.1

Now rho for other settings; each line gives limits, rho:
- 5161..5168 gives 32.4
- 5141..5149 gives 29.1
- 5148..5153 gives 27.2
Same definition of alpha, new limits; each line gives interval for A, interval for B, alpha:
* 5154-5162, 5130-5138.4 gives -262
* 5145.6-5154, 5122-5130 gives -258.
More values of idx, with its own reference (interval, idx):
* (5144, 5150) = 16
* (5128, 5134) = 20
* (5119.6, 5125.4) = 20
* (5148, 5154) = 16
